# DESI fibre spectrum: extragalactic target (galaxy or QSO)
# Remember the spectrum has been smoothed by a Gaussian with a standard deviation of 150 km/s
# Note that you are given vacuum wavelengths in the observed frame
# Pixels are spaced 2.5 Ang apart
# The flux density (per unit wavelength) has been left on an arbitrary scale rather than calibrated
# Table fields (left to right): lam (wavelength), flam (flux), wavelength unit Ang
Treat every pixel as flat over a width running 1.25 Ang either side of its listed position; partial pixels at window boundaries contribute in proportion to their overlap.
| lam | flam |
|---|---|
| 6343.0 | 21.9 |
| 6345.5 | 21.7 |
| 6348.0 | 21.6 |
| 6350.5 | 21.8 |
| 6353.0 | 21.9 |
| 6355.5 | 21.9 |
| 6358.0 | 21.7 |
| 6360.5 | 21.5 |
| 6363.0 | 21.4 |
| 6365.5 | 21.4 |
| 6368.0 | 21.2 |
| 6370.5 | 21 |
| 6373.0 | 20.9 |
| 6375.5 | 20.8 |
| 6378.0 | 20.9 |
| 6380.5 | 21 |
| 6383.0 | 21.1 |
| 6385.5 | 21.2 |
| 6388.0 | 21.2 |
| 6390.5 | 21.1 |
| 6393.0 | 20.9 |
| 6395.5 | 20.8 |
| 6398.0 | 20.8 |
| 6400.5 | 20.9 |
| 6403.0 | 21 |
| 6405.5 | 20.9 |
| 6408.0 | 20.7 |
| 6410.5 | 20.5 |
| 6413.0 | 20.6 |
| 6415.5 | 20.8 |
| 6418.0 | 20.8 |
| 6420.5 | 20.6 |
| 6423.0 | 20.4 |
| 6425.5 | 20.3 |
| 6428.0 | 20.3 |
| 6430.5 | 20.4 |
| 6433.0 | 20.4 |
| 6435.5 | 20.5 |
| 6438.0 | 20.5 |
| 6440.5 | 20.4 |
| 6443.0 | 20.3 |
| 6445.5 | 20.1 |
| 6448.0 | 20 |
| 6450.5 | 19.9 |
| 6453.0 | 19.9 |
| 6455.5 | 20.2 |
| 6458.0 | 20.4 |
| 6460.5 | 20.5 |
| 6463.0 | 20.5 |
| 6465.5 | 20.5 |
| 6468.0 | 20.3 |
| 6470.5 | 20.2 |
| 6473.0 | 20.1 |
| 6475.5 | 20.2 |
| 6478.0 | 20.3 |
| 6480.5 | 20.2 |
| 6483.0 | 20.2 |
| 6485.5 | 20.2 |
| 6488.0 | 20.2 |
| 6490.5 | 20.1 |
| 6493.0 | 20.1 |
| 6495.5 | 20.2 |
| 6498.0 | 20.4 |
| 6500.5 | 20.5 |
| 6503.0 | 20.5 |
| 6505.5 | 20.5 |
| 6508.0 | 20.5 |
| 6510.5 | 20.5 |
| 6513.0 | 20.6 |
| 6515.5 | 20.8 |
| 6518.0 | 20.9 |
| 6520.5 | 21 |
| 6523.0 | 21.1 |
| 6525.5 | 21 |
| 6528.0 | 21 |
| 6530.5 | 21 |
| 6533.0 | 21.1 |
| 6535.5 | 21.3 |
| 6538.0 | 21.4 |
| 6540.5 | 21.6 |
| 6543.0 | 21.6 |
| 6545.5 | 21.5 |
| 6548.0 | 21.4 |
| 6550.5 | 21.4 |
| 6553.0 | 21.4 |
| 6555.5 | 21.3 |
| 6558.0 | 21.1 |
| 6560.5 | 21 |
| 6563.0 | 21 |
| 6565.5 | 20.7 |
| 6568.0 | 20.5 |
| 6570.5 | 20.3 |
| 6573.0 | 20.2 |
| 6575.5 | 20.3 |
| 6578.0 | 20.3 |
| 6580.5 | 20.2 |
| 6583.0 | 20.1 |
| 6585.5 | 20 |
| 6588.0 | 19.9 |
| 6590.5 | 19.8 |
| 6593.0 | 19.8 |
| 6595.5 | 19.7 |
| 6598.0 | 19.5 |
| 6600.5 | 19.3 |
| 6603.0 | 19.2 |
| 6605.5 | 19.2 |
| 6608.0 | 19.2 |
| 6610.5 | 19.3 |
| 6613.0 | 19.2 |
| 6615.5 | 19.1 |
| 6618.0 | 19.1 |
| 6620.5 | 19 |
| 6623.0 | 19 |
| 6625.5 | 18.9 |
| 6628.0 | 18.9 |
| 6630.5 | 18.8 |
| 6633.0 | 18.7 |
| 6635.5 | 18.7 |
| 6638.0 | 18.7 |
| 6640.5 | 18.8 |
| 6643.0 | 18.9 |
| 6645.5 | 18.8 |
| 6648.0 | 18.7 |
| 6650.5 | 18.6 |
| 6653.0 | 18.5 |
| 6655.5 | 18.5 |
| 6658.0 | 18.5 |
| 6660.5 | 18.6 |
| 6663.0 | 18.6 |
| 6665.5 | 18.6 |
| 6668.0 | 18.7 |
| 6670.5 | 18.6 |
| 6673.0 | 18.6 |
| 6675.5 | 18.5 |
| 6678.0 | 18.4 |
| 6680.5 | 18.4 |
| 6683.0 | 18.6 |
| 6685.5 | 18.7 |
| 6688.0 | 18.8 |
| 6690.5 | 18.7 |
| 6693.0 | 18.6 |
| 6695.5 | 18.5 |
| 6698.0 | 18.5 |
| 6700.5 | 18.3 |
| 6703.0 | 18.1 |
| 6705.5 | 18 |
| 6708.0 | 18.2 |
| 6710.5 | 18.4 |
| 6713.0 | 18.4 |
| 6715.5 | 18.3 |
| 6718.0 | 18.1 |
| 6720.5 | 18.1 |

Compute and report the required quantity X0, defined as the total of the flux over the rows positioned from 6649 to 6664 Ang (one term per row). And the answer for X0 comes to 111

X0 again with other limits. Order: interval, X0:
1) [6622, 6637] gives 113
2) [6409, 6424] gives 124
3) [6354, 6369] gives 129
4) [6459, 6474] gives 122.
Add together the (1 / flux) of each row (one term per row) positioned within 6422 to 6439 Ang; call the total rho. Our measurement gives 0.343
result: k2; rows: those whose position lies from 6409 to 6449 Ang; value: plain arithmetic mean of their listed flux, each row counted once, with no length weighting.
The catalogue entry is 20.4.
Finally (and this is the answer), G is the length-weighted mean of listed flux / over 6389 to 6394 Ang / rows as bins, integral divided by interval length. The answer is 21.0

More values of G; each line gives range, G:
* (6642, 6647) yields 18.8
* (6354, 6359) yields 21.8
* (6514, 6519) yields 20.8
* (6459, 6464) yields 20.5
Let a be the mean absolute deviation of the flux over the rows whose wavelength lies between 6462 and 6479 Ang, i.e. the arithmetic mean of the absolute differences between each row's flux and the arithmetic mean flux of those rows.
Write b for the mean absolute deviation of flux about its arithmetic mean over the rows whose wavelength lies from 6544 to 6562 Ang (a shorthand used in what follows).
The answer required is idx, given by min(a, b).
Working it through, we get 0.11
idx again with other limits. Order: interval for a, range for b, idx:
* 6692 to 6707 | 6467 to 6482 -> 0.06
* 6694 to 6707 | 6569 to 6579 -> 0.04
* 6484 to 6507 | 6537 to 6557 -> 0.09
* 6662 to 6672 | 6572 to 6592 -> 0.04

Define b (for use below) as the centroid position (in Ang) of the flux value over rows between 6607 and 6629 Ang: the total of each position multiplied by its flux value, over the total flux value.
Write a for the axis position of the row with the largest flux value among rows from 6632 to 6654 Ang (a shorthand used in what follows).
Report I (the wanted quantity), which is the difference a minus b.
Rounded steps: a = 6643.0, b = 6618.0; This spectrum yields 25.0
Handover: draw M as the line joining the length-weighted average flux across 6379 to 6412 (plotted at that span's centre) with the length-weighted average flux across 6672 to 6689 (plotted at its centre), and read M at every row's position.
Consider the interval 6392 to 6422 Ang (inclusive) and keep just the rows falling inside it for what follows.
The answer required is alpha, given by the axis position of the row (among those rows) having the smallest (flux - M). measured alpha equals 6410.5 Ang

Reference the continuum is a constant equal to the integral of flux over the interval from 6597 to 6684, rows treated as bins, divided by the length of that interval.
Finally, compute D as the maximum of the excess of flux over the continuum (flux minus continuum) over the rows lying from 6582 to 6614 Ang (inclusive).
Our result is 1.3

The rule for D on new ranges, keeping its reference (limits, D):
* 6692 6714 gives -0.2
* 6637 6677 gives 0.1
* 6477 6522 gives 2.2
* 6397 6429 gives 2.2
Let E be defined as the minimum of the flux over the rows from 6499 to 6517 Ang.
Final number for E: 20.5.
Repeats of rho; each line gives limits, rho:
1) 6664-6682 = 0.378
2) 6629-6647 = 0.373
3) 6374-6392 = 0.333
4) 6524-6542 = 0.330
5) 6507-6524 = 0.337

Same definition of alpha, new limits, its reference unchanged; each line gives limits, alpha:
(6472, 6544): 6473.0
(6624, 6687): 6653.0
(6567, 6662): 6653.0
